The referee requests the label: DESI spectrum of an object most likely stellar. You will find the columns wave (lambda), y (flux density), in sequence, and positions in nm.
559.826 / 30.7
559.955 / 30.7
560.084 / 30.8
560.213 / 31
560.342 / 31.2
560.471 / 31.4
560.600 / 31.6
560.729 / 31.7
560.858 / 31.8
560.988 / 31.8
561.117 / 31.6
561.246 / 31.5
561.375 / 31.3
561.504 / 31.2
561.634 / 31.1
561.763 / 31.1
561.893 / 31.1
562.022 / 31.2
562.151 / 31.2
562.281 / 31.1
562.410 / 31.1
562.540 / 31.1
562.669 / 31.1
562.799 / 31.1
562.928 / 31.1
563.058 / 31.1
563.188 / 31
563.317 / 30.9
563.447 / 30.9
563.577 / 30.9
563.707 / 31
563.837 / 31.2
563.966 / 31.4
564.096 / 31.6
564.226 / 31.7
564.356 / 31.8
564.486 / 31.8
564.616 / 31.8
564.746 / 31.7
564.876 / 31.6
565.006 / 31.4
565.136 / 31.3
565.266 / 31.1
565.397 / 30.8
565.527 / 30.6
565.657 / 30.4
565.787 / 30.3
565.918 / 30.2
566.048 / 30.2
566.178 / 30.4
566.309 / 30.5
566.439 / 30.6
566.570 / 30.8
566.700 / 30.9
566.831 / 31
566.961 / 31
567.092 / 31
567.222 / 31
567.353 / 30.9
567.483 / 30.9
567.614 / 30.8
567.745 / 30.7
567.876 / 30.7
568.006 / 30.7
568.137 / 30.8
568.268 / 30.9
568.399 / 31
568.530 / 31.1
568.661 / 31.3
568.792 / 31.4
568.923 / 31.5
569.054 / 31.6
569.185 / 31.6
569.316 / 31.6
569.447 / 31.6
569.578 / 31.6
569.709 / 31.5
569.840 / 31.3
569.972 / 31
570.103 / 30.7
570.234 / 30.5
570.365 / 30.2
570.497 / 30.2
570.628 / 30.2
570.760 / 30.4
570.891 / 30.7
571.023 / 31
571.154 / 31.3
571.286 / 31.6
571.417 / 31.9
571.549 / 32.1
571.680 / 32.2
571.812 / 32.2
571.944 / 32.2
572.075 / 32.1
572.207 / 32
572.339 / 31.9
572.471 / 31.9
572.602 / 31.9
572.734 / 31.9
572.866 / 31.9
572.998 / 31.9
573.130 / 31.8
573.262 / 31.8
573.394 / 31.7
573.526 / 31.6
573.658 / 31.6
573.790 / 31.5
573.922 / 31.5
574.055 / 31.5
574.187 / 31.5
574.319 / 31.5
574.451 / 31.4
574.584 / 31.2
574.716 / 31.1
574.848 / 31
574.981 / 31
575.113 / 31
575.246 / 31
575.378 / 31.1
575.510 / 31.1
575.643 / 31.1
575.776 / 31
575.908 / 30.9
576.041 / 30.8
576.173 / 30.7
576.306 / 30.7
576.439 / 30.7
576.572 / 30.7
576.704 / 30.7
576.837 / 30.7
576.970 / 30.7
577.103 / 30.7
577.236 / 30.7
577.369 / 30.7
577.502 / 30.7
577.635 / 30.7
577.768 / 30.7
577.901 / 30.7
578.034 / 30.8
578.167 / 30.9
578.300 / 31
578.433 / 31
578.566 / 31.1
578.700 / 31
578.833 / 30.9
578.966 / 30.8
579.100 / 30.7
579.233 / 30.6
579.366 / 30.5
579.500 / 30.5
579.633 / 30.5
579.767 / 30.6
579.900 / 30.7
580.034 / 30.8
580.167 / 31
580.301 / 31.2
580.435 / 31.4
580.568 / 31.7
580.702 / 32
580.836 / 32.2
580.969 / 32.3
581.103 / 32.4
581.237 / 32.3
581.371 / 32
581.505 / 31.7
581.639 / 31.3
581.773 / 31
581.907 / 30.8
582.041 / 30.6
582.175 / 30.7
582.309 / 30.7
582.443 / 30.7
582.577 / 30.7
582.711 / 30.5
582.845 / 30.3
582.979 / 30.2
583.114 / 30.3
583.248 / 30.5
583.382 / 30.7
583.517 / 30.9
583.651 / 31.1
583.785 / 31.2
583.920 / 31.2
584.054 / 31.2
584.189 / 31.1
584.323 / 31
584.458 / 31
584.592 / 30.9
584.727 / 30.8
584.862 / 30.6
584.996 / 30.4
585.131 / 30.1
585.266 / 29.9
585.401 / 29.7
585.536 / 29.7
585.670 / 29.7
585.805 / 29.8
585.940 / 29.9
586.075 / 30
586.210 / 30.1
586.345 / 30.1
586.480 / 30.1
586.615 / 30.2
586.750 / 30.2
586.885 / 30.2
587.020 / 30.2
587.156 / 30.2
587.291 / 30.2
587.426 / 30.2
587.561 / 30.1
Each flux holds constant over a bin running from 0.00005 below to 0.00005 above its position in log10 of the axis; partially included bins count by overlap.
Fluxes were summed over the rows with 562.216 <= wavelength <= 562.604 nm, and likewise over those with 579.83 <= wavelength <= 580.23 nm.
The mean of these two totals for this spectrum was 93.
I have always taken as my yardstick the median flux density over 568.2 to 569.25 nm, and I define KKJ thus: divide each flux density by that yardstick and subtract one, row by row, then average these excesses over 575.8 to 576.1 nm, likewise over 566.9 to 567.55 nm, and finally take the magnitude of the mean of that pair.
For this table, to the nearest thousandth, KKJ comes 0.014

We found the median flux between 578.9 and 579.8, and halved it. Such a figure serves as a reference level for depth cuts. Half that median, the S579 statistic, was 15.3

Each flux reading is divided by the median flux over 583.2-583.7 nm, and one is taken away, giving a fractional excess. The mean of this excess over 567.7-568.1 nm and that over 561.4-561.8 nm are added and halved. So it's 0.004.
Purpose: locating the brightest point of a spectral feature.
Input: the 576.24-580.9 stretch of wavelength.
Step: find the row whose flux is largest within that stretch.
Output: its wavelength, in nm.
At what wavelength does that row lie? 580.836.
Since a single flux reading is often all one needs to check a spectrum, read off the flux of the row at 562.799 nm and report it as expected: 31.1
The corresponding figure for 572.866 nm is 31.9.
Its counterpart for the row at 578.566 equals 31.1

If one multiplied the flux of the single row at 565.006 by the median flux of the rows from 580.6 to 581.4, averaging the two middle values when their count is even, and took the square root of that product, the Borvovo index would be 31.8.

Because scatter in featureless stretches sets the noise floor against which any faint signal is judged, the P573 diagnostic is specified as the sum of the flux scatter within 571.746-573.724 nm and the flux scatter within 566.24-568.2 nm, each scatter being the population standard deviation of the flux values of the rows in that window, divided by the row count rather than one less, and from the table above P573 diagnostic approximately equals 0.33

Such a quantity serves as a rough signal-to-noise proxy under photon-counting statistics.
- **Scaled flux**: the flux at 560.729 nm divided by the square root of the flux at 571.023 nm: 5.69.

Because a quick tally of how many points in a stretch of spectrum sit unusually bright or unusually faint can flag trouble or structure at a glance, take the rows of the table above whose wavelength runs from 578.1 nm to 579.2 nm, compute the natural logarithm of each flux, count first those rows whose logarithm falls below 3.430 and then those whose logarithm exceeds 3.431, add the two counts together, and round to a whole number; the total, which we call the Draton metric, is 6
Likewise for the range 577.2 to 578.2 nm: 7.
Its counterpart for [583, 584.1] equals 7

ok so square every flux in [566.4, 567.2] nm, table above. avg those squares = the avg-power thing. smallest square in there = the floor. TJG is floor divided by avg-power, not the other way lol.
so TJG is 0.98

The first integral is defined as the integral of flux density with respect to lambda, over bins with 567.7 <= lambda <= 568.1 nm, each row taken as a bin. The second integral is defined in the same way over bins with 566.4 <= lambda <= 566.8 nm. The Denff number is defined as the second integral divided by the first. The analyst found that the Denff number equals 1.00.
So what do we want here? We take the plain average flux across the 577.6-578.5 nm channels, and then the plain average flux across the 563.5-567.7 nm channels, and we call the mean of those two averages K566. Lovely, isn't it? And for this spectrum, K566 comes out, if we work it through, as 30.9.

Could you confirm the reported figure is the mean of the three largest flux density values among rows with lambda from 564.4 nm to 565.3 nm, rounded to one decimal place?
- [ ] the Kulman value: 31.8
